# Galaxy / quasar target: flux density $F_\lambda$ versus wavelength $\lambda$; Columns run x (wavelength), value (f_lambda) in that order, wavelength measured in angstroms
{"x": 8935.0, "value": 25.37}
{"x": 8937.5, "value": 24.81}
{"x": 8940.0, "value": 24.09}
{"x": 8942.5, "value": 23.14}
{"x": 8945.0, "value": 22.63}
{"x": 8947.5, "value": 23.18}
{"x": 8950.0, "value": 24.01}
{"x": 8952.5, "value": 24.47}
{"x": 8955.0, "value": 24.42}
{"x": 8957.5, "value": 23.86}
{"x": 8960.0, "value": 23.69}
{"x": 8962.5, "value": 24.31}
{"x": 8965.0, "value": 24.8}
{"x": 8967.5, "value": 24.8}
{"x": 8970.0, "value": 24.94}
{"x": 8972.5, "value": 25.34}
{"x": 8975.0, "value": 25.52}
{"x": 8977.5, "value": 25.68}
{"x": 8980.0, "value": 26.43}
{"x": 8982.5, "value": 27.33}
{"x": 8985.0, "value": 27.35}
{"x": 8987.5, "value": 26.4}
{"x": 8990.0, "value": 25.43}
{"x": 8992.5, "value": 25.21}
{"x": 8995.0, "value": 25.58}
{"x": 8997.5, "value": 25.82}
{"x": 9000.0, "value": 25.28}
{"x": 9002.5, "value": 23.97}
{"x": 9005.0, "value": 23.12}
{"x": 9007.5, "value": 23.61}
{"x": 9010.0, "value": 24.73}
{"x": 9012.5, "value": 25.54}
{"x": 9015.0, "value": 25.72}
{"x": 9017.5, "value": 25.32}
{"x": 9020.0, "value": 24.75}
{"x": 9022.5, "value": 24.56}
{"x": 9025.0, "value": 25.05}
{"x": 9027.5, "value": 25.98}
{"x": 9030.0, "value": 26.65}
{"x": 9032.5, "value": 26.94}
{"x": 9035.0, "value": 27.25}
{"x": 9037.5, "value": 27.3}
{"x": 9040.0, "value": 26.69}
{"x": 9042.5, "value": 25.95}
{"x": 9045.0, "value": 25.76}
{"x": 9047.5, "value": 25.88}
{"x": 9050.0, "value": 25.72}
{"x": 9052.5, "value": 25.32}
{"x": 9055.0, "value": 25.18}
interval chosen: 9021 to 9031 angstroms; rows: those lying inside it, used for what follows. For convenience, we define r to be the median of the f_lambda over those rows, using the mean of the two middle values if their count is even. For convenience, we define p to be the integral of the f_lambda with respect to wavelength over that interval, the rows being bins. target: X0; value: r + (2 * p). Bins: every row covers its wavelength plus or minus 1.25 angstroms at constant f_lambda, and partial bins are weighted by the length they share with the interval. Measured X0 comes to 536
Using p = 255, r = 25.5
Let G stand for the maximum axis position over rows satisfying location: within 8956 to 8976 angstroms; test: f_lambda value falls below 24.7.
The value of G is 8962.5 angstroms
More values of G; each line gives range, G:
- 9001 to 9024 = 9022.5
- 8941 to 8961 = 8960.0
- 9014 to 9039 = 9022.5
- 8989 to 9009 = 9007.5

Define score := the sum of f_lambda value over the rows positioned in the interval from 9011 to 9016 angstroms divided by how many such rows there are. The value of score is 25.6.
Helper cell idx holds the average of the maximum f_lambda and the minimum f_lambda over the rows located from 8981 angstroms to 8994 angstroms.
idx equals 26.3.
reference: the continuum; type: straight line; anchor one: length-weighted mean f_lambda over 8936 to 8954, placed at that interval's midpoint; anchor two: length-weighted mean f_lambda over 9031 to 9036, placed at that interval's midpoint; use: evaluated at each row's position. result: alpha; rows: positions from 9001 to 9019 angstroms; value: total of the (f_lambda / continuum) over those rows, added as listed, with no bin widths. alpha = 6.57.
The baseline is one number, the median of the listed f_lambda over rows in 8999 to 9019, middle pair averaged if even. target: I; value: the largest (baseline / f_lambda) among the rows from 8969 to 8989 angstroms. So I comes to 1.00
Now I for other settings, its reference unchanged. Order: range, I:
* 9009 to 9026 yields 1.02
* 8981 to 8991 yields 0.98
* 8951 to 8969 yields 1.06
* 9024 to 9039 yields 1.00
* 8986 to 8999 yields 0.99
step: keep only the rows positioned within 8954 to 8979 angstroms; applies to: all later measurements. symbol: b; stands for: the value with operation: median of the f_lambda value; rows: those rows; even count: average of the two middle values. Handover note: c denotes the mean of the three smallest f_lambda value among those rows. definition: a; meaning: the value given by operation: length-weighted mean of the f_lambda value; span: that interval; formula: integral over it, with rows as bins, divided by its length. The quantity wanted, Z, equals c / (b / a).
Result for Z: 23.9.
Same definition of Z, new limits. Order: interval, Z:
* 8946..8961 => 23.6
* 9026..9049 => 25.7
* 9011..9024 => 24.7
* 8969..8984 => 25.6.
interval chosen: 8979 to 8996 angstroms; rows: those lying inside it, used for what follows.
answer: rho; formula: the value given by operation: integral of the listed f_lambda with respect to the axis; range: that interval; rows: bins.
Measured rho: 446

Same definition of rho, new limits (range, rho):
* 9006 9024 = 448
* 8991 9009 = 444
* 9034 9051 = 448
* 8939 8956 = 403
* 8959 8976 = 421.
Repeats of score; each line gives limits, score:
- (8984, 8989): 26.9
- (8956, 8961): 23.8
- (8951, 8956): 24.4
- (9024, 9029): 25.5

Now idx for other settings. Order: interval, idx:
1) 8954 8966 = 24.2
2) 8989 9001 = 25.5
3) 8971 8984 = 26.3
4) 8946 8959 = 23.8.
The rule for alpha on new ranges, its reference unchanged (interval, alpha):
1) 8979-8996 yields 7.25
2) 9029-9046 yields 6.86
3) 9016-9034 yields 6.70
